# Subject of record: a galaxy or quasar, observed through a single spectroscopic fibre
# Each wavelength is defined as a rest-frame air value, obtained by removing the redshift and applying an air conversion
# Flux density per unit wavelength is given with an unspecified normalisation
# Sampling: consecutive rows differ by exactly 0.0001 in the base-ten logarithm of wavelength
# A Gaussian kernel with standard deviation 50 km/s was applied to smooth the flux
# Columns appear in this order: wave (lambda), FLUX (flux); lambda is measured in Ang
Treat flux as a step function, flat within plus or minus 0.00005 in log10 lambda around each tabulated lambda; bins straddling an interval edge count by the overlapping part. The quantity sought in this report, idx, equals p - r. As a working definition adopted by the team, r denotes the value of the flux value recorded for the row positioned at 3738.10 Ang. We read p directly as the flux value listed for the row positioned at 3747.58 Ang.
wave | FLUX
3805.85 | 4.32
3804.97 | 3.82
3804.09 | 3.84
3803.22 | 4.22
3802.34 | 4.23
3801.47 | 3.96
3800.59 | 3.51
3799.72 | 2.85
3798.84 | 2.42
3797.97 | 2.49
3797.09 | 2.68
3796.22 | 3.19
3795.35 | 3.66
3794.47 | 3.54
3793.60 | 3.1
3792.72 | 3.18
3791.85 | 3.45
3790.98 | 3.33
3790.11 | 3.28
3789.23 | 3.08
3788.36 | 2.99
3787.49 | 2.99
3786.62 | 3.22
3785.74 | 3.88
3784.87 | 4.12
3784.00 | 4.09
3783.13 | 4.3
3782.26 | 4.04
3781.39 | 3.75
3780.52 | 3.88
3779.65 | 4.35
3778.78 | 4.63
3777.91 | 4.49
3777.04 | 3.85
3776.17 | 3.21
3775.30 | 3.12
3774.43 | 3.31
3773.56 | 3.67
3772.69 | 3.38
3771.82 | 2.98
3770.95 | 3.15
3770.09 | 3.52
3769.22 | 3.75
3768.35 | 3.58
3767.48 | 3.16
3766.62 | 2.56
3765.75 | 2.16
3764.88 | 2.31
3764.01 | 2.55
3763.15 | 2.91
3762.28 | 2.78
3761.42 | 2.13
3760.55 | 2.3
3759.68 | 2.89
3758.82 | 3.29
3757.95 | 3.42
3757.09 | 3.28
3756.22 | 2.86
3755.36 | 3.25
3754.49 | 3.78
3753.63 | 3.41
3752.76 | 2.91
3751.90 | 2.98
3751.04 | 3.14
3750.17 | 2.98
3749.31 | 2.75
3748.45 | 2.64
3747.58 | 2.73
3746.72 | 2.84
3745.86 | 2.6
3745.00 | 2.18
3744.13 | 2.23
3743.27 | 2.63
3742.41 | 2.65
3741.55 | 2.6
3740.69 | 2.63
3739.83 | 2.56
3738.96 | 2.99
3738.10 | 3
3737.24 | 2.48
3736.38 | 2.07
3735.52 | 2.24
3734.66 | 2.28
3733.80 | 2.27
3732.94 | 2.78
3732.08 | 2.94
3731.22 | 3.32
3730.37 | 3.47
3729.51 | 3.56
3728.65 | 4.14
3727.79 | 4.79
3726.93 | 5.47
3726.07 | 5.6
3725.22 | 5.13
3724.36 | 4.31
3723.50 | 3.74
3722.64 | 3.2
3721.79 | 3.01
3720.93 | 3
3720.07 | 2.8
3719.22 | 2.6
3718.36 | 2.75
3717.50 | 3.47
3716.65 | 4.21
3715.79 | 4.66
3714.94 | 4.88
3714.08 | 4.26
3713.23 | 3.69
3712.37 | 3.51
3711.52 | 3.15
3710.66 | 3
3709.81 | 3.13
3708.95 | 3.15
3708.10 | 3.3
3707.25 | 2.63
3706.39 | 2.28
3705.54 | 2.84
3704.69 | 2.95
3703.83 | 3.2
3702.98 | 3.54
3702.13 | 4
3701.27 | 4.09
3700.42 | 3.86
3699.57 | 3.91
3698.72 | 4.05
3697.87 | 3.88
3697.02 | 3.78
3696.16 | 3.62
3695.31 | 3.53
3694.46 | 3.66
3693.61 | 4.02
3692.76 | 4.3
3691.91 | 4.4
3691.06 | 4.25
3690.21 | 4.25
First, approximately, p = 2.73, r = 3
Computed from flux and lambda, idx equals -0.3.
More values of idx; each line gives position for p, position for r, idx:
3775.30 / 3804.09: -0.7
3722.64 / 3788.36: 0.2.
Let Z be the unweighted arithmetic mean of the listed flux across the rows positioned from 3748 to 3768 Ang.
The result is 2.89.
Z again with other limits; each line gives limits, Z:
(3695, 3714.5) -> 3.45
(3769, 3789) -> 3.68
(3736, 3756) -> 2.78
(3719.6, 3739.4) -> 3.42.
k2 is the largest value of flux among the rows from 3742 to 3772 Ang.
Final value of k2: 3.78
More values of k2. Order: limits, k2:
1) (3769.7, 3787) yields 4.63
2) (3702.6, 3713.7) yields 3.69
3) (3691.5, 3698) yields 4.4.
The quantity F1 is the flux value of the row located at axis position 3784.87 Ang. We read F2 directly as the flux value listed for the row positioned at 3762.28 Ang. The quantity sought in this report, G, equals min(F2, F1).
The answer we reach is 2.78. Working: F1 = 4.12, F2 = 2.78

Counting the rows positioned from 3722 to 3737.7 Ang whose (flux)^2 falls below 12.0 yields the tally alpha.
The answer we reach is 9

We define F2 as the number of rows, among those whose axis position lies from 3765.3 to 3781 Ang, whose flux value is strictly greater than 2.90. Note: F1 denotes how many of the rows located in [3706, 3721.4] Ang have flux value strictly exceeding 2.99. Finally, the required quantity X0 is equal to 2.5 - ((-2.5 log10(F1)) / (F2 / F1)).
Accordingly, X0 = 4.8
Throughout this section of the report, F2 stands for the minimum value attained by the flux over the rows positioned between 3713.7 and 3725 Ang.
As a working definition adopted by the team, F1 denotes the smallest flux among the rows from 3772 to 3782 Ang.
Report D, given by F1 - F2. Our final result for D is 0.52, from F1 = 3.12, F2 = 2.6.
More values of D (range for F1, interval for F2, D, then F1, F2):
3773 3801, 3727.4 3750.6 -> 0.35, 2.42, 2.07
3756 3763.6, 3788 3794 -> -0.86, 2.13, 2.99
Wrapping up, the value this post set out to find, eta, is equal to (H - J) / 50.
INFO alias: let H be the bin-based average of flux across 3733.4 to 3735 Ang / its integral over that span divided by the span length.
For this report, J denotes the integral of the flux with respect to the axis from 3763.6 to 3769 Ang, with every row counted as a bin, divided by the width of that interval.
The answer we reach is -0.01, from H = 2.27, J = 2.8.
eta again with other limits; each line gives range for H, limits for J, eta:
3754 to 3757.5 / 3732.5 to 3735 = 0.02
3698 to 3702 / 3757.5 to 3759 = 0.01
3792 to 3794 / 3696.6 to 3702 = -0.02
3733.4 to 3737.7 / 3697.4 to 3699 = -0.03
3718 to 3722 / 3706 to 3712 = 0.00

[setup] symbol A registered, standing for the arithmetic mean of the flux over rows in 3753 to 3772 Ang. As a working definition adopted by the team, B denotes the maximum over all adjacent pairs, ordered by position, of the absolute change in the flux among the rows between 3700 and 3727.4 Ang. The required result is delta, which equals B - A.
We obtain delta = -2.2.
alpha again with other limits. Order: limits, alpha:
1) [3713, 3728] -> 6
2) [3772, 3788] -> 6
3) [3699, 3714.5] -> 10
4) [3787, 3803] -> 13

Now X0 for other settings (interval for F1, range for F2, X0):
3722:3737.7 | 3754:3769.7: 5.7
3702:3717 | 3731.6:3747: 15.9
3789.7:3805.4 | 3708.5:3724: 5.2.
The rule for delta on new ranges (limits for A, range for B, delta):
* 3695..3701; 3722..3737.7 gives -3.0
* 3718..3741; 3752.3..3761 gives -2.7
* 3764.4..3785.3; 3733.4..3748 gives -3.0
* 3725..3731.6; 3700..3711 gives -3.8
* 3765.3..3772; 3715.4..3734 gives -2.3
